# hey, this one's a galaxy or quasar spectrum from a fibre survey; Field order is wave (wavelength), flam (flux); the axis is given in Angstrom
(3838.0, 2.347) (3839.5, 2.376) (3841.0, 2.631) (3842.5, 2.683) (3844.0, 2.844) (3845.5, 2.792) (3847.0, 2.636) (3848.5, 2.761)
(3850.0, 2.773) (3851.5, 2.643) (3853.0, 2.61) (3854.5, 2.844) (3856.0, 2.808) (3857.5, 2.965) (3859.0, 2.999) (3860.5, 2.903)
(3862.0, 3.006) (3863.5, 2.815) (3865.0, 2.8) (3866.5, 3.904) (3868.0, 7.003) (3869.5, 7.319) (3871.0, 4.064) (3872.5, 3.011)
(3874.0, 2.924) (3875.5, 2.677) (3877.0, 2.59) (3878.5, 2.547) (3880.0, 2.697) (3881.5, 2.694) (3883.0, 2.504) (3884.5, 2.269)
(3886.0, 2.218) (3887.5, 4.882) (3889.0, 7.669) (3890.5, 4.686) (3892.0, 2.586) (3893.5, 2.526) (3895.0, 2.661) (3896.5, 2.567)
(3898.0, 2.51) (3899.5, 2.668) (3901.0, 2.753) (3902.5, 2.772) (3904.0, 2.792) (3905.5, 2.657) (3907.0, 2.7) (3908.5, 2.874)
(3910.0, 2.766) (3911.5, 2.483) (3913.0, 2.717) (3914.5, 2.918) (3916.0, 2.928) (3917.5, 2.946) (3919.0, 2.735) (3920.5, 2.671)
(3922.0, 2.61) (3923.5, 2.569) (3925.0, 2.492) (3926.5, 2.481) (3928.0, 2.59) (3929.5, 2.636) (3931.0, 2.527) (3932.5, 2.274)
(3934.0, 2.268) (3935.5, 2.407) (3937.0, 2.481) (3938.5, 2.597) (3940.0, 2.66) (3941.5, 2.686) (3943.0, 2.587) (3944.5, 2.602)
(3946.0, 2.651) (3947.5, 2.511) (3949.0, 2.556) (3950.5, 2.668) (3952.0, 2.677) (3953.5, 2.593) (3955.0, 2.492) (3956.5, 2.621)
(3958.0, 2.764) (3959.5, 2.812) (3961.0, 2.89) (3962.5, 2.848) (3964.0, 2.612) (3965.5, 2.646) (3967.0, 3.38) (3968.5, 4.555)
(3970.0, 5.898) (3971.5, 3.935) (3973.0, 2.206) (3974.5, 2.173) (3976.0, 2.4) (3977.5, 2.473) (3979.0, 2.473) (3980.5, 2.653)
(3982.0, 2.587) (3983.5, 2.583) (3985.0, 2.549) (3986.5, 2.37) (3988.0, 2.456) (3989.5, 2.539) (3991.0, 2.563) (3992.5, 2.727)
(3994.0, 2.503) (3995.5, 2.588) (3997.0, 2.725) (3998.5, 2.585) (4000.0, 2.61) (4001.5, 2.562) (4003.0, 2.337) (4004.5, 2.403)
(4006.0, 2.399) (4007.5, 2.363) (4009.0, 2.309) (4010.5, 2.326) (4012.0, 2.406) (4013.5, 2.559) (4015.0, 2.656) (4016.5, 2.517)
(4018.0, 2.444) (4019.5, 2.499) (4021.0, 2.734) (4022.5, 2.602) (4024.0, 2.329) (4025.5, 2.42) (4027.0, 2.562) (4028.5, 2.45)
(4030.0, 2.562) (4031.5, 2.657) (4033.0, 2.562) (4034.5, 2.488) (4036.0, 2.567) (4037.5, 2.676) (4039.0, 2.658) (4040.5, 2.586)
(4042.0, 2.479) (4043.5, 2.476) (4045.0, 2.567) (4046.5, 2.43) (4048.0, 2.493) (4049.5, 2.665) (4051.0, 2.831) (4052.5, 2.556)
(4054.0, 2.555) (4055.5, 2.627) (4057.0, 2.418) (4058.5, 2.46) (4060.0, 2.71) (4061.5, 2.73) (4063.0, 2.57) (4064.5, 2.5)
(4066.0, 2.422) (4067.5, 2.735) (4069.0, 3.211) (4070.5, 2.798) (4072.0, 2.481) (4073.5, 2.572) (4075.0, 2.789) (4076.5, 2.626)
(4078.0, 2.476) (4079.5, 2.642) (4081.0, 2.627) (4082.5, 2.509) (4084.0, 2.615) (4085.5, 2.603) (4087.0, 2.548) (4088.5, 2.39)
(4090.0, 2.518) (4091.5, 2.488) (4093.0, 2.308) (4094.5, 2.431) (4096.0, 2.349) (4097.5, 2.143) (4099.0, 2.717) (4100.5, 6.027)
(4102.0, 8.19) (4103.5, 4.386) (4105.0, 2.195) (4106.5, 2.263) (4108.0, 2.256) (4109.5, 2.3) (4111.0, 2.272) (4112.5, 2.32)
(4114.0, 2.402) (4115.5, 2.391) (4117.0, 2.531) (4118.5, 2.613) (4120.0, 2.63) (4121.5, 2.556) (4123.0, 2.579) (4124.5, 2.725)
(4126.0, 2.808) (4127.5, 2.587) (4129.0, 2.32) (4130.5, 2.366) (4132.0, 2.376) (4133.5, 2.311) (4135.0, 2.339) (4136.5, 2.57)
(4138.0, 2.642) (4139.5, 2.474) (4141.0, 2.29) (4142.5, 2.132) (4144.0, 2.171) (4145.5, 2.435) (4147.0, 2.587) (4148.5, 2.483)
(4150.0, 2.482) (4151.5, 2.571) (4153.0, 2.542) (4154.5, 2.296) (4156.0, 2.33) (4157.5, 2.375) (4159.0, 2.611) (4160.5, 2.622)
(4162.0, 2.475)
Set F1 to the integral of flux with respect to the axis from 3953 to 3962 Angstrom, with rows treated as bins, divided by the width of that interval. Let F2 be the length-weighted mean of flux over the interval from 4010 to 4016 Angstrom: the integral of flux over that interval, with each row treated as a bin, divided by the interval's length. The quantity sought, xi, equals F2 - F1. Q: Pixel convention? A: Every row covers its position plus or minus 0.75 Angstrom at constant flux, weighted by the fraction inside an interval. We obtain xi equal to -0.21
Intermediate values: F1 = 2.70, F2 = 2.49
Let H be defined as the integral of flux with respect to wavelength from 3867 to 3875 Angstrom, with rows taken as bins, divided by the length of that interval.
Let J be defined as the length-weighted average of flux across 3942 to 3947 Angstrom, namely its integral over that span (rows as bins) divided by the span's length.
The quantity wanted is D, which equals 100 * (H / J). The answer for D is 182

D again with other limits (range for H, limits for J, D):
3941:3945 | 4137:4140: 102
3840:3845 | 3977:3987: 107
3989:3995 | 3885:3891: 54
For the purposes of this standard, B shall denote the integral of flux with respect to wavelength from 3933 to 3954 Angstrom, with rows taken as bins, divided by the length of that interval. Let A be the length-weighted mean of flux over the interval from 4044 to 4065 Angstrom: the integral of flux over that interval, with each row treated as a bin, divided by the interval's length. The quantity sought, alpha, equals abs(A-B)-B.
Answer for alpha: -2.55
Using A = 2.58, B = 2.56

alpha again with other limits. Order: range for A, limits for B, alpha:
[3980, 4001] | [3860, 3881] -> -2.57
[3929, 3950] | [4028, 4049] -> -2.53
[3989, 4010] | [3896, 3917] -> -2.51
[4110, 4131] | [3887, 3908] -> -2.51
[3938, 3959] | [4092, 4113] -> -2.62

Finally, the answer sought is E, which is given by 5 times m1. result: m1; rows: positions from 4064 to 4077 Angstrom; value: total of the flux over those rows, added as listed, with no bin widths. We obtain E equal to 121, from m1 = 24.1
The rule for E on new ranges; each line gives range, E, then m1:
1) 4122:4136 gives 112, 22.4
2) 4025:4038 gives 115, 22.9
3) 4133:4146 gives 107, 21.4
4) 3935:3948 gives 116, 23.2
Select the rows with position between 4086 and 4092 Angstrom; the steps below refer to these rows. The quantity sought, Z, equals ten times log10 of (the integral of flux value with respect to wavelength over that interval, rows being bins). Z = 11.7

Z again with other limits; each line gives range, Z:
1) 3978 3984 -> 11.9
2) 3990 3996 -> 11.9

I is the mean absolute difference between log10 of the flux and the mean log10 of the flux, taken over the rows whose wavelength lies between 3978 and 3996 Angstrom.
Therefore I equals 0.0116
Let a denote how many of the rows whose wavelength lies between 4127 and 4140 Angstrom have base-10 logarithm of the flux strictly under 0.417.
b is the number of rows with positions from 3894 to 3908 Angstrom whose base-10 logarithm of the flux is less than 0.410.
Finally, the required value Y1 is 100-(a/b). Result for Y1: 96.0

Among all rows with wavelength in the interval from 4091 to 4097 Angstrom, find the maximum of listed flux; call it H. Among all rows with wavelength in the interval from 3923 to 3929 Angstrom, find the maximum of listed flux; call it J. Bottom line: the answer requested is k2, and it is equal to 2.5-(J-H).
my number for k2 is 2.40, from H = 2.488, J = 2.59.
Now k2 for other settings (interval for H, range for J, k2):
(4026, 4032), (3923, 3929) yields 2.57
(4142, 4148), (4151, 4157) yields 2.52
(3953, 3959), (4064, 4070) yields 2.05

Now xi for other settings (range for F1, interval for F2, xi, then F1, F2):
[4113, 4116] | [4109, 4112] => -0.10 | 2.39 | 2.29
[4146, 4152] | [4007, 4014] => -0.14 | 2.53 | 2.39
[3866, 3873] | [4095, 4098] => -2.90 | 5.17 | 2.27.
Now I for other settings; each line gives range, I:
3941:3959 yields 0.0100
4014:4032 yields 0.0159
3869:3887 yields 0.0909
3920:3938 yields 0.0175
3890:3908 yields 0.0381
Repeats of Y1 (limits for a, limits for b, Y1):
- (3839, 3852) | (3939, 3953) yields 99.5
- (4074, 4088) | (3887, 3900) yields 98.7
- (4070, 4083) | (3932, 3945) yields 99.0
